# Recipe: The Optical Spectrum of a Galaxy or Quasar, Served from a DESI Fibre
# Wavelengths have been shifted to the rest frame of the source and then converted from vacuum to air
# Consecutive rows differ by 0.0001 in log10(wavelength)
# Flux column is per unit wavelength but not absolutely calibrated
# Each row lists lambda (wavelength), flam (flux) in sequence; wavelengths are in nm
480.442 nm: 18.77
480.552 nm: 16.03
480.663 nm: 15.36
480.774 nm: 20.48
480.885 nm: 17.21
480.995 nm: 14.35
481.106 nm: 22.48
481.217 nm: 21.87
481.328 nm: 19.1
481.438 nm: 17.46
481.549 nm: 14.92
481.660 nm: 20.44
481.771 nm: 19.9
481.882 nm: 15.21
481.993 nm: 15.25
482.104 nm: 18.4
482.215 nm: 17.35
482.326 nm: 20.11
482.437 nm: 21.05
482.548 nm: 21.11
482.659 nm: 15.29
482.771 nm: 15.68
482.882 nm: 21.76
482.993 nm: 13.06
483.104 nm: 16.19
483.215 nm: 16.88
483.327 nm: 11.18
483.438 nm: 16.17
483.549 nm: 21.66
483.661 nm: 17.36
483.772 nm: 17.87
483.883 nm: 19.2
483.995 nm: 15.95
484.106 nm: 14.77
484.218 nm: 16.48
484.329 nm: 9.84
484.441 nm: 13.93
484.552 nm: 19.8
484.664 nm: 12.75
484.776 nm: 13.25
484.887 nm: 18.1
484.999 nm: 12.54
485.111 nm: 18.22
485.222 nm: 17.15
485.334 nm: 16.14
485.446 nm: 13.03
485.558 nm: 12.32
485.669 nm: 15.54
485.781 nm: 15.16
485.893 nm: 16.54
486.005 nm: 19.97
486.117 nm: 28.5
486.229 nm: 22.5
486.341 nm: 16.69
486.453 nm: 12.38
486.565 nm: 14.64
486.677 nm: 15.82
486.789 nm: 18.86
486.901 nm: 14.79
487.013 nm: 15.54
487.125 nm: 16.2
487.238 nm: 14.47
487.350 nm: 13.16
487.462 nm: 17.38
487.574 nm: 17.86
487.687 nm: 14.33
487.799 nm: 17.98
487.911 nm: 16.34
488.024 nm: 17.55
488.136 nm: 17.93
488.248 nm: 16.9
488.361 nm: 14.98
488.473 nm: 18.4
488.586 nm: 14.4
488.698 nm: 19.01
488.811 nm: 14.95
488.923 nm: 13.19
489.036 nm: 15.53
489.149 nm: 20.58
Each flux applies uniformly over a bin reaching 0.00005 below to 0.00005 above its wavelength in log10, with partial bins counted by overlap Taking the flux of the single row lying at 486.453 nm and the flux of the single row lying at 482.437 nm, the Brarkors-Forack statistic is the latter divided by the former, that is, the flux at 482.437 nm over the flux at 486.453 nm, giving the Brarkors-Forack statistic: 1.70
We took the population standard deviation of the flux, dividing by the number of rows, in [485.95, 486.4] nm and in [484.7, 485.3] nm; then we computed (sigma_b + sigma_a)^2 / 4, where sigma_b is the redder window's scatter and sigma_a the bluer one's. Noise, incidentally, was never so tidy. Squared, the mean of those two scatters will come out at 11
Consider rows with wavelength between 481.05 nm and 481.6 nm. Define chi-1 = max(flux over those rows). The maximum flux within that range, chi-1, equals 22.48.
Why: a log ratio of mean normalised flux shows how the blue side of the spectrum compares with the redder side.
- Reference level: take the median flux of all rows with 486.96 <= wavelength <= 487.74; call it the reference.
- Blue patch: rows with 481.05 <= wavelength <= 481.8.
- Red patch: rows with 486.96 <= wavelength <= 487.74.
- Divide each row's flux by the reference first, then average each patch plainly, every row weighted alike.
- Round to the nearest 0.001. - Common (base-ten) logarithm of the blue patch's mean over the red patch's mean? 0.097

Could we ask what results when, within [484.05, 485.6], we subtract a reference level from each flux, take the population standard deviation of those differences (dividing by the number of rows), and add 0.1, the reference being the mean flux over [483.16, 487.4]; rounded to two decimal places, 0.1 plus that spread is 2.83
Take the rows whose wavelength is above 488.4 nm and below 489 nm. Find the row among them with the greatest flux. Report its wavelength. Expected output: 488.698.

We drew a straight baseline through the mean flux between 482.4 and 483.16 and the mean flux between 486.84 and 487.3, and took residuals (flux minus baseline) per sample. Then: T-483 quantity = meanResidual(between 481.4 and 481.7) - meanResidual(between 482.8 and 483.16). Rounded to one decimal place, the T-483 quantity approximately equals -0.2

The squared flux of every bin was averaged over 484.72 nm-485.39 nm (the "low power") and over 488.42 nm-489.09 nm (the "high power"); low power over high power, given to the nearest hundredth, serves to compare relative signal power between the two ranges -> 1.00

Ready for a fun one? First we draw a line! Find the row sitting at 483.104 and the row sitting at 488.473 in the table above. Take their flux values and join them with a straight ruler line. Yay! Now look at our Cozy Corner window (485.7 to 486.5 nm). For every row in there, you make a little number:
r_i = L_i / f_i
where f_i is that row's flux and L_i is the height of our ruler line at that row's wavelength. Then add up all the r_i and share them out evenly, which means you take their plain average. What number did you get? 0.99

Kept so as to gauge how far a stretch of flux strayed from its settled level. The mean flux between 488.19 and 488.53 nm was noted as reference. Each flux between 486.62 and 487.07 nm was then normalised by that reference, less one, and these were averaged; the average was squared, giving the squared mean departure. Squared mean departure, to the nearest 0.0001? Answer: 0.0009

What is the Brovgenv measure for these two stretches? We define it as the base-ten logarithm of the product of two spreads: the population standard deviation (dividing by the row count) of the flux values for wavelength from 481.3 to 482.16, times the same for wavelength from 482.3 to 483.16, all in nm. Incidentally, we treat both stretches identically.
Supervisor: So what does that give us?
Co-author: 0.81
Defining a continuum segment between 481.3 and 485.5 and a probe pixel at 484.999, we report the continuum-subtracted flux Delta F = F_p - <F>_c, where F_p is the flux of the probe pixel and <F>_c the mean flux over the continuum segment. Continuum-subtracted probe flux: -4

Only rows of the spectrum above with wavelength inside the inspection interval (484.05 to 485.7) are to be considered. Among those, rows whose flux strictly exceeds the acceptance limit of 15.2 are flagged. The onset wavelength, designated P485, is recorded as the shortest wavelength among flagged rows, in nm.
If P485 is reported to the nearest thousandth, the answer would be 484.218 nm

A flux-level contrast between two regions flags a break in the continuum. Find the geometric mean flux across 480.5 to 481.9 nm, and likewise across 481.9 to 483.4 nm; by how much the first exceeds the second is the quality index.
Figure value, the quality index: 1.0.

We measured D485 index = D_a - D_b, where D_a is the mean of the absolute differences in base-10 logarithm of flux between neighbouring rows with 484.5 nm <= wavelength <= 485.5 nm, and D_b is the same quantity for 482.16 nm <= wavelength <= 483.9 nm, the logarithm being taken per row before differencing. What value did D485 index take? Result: 0.013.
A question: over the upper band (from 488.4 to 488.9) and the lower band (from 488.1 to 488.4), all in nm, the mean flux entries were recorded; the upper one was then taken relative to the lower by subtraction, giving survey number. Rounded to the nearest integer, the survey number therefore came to 0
